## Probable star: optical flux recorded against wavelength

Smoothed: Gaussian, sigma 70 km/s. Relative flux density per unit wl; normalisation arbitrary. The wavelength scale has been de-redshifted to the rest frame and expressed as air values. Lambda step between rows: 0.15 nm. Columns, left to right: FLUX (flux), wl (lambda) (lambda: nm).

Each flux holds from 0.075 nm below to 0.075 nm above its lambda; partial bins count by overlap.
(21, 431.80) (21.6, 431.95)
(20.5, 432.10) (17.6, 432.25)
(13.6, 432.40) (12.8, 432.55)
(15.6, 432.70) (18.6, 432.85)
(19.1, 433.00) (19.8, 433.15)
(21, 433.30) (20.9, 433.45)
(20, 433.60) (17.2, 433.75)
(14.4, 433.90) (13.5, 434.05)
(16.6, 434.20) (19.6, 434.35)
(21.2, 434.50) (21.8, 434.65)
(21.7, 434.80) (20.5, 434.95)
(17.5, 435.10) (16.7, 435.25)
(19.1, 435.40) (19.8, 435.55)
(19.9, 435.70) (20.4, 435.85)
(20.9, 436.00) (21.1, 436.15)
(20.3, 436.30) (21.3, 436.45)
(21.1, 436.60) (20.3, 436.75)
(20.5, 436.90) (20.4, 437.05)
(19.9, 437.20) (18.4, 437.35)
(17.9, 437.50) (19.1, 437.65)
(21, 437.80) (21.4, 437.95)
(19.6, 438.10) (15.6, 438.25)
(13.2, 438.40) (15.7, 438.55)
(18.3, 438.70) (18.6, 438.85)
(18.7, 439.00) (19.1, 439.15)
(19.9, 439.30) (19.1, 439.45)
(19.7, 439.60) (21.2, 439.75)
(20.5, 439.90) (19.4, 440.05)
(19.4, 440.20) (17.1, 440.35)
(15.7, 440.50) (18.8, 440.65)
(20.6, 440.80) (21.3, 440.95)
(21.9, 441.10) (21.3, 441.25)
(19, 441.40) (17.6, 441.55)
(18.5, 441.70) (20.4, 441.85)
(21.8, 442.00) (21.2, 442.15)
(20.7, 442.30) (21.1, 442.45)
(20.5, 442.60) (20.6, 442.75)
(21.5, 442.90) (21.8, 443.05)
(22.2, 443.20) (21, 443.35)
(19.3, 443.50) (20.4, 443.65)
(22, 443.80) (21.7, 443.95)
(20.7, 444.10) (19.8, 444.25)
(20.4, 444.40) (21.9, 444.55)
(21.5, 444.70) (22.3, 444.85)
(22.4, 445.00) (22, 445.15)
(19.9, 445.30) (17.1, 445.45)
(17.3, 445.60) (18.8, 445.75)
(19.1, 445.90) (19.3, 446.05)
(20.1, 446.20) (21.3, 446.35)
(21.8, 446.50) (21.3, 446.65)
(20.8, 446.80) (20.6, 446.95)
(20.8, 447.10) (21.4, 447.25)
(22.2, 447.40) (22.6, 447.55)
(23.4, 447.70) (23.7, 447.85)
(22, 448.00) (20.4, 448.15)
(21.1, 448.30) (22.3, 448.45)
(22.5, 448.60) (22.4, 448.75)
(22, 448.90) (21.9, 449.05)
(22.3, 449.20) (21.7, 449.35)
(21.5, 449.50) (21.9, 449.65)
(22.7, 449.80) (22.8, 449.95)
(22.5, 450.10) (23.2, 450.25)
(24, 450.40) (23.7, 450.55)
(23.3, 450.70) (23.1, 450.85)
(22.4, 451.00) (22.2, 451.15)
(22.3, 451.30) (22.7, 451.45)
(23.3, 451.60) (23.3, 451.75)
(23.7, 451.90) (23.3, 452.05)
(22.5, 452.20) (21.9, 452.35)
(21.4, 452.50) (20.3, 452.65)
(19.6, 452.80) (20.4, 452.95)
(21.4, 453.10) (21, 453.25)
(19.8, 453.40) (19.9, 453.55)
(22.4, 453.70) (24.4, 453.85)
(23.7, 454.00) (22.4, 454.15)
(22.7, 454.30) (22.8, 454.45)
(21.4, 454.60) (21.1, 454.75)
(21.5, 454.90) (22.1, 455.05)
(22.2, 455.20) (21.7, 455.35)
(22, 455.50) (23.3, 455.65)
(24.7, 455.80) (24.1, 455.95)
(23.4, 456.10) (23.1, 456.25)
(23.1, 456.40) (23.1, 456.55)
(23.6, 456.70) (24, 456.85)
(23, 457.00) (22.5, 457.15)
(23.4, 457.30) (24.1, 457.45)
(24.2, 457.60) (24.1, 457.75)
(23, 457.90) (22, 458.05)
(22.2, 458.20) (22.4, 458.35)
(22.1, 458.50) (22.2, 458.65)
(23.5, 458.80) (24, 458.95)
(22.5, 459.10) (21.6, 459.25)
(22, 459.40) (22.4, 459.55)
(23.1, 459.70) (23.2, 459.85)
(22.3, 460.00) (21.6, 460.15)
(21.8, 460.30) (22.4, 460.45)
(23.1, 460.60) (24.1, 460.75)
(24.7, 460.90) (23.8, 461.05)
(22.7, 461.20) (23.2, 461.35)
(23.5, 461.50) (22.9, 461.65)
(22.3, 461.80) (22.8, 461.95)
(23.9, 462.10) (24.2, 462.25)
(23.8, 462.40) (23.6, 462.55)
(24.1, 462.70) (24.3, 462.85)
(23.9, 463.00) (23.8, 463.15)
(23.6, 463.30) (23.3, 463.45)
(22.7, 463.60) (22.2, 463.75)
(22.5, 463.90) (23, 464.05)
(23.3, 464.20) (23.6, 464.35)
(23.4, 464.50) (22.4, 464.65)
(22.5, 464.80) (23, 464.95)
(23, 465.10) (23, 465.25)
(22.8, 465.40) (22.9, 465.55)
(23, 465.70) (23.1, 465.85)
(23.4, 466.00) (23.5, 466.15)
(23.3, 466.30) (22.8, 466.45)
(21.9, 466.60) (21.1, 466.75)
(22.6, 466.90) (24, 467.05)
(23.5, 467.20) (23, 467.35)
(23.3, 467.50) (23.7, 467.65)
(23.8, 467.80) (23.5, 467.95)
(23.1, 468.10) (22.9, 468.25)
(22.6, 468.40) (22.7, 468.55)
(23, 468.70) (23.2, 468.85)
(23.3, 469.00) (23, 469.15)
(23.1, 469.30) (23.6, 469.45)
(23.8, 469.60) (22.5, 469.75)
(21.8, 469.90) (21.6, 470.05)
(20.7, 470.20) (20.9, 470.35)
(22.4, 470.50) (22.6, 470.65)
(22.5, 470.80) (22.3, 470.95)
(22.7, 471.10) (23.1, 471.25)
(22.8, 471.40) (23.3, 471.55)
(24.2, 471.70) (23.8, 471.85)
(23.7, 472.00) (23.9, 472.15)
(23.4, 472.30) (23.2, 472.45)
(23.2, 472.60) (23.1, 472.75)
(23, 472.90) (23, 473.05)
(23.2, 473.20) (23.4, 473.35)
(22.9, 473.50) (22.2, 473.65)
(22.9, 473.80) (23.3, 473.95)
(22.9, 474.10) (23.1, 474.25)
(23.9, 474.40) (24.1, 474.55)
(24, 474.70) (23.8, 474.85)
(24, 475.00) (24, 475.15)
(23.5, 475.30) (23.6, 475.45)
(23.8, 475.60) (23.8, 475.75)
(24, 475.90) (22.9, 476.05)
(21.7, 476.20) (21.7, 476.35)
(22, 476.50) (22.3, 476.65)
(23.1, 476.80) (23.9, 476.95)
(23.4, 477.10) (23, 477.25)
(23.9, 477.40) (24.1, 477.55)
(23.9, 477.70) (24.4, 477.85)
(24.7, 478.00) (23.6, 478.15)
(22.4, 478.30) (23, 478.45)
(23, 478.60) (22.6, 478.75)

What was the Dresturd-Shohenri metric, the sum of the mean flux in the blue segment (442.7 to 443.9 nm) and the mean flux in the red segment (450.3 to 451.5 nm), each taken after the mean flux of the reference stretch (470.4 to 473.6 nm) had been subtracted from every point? -2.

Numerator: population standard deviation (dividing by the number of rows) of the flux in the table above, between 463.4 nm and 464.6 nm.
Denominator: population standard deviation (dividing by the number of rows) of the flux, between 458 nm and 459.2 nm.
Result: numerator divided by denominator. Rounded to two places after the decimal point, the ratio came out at 0.67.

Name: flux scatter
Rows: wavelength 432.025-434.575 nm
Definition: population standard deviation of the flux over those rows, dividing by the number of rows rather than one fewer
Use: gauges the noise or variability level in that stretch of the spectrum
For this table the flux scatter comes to 2.8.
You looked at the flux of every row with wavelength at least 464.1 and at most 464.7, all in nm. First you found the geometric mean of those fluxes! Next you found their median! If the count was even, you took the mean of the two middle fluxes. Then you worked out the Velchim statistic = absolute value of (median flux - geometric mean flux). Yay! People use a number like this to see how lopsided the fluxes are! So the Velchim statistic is 0.18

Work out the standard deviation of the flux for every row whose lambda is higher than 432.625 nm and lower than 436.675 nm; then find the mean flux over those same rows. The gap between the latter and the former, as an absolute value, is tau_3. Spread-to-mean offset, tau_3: 17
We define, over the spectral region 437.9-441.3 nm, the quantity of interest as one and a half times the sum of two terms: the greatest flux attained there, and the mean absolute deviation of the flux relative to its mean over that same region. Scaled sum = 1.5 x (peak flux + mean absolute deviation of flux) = 35.3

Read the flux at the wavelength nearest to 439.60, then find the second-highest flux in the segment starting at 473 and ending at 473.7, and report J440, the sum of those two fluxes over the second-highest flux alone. 1.85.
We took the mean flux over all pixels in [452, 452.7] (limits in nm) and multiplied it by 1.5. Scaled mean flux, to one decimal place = 32.8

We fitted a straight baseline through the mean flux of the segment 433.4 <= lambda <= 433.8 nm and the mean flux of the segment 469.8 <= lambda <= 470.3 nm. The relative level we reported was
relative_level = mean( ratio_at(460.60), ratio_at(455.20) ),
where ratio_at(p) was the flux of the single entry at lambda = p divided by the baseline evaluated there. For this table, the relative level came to 1.09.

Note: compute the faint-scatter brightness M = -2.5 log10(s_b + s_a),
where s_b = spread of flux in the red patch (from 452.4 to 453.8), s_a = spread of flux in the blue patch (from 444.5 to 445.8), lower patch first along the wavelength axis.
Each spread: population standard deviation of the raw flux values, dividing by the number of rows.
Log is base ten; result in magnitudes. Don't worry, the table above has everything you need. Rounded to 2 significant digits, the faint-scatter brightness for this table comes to -1.2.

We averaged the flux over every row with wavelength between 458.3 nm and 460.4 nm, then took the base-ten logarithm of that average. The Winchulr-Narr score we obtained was 1.35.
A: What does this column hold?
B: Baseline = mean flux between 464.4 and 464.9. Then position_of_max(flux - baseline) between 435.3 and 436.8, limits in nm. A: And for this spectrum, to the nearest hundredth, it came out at 436.45 nm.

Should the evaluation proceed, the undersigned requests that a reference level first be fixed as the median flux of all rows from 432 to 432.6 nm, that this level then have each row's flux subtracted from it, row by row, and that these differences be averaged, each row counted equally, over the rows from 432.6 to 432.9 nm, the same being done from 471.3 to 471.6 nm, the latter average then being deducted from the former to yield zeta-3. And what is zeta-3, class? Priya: 6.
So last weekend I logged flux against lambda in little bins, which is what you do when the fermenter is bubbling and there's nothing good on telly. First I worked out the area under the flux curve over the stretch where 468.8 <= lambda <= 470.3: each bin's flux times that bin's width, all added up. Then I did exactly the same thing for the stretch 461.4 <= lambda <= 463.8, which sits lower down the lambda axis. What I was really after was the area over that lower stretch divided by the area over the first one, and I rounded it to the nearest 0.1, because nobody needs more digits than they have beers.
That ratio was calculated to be 1.7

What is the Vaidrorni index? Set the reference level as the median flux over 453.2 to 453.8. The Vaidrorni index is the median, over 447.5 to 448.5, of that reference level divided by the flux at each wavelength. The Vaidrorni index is 0.92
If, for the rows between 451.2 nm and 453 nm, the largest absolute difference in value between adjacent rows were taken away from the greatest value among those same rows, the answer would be 22.6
